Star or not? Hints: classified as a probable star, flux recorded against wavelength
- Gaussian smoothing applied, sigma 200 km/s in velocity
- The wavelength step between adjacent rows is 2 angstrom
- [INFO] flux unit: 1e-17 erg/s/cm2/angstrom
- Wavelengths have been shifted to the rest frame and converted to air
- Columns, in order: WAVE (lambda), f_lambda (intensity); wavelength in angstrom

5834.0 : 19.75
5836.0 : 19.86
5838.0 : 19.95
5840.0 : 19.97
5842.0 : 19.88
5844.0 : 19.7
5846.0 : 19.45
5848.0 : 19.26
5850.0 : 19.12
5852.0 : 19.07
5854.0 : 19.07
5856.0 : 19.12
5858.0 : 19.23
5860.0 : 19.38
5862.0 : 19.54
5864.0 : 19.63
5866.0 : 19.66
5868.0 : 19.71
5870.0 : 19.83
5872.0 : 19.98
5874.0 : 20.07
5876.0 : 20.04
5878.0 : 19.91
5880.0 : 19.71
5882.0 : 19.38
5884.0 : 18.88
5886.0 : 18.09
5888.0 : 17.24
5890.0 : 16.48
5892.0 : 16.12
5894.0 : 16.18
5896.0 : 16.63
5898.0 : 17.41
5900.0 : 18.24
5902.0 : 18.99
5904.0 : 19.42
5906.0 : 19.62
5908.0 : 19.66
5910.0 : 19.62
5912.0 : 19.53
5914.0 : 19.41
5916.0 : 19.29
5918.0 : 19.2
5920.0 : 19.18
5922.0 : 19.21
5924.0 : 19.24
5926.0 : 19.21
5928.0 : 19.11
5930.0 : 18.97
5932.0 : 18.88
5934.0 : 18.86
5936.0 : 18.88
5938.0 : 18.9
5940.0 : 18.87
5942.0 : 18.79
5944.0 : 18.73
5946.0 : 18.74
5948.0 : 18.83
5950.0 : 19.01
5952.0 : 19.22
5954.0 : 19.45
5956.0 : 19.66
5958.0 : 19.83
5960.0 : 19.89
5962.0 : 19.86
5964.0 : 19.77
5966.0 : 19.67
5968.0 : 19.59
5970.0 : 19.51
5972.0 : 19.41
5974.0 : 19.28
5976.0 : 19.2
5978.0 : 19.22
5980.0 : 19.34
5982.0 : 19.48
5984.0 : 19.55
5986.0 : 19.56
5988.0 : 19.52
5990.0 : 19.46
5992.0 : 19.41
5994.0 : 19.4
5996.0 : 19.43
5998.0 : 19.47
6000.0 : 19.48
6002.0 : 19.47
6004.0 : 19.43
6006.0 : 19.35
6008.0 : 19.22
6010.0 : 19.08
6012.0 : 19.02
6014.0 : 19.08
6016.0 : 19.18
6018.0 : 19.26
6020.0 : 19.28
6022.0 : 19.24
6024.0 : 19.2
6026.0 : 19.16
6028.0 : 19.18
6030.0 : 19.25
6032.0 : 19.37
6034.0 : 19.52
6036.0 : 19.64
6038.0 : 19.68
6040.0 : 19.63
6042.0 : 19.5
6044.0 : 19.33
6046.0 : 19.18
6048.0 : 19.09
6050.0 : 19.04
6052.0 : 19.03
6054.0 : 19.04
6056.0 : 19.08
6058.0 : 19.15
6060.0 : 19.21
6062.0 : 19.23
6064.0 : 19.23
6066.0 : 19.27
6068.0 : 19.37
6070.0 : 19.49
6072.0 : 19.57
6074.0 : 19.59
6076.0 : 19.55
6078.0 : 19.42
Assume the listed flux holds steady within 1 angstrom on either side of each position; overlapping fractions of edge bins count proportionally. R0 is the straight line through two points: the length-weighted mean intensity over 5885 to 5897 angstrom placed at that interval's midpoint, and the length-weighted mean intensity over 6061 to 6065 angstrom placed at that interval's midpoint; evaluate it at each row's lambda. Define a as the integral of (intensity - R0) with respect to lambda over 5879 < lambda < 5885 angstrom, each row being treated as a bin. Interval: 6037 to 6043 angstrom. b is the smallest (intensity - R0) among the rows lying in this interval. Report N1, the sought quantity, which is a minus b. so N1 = 15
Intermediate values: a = 16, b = 0.6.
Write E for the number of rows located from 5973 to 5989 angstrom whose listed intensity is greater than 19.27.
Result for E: 6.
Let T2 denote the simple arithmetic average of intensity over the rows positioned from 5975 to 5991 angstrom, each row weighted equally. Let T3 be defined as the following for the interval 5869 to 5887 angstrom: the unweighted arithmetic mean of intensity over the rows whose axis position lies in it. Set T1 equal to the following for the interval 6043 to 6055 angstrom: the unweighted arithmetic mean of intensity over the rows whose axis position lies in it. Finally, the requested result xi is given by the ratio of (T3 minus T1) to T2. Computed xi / 0.022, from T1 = 19.1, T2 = 19.4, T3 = 19.5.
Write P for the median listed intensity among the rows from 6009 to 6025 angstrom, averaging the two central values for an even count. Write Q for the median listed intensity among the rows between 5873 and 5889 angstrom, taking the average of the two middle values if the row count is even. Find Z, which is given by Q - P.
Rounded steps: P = 19.2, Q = 19.5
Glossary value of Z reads 0.4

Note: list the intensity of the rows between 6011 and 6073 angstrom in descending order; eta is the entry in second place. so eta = 19.64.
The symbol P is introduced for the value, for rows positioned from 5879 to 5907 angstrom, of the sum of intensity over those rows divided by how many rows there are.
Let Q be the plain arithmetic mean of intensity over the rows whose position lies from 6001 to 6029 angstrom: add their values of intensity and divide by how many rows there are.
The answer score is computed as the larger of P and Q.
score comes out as 19.2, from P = 18.0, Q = 19.2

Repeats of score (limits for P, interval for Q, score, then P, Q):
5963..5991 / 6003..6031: 19.5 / 19.5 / 19.2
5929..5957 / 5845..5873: 19.4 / 19.0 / 19.4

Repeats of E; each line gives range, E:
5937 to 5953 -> 0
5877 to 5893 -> 3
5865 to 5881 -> 8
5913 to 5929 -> 2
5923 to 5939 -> 0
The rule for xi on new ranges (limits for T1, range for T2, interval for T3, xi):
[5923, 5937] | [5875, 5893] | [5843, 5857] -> 0.013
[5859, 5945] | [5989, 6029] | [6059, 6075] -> 0.023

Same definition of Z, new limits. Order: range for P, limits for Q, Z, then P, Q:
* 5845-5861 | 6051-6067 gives 0.0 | 19.2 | 19.2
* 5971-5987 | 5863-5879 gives 0.5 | 19.4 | 19.9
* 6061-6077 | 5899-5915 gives 0.0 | 19.4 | 19.5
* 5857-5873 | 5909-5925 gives -0.4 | 19.6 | 19.3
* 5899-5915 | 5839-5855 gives -0.1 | 19.5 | 19.4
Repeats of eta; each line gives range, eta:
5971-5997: 19.55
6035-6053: 19.64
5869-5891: 20.04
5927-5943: 18.97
